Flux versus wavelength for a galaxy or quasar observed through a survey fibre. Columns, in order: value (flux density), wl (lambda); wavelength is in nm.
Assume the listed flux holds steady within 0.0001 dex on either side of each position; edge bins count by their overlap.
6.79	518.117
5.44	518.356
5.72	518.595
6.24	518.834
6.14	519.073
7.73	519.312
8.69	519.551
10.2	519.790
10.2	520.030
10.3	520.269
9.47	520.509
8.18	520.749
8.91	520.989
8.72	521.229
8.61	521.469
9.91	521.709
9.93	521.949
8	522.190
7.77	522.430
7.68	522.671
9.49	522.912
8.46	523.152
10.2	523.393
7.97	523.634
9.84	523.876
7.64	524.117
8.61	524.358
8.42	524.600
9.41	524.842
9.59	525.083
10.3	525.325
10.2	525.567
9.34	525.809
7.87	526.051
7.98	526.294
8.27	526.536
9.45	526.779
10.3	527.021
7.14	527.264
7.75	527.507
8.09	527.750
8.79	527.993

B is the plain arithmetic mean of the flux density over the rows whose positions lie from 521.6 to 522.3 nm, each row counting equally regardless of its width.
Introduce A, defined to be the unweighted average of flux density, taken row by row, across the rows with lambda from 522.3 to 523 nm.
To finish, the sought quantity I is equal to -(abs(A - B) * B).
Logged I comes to -9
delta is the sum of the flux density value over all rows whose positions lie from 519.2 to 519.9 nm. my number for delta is 26.6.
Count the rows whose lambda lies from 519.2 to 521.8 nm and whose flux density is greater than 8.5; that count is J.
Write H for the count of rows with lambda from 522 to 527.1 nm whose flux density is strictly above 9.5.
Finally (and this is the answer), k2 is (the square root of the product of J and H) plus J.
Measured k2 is 16.3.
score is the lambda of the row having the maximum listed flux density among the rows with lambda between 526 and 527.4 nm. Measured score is 527.021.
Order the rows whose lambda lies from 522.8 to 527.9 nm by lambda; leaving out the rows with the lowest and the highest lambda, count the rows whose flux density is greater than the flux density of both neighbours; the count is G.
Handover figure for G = 5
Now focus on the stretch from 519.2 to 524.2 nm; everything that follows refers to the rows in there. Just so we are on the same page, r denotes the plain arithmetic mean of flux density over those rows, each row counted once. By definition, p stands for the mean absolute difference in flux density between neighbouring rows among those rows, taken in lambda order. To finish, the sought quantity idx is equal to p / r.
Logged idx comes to 0.11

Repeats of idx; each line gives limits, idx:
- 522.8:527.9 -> 0.12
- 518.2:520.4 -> 0.08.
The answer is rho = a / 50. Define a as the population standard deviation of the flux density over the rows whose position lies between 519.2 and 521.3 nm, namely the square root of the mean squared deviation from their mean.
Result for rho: 0.0177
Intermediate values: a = 0.884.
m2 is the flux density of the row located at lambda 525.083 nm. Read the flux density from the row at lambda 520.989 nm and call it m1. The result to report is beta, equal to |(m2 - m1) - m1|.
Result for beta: 8.2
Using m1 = 8.91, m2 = 9.59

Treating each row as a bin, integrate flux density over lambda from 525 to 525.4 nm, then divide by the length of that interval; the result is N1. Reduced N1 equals 9.93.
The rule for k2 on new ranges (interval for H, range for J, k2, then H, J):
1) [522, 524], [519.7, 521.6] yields 10.7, 2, 7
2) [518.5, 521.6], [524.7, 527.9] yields 11.6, 3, 7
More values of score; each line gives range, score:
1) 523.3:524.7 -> 523.393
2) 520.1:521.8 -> 520.269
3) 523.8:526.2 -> 525.325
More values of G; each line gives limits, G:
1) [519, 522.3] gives 3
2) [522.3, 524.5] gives 3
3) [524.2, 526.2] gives 1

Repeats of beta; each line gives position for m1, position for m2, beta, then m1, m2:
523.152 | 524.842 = 7.5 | 8.46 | 9.41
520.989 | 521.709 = 7.9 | 8.91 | 9.91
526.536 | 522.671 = 8.9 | 8.27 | 7.68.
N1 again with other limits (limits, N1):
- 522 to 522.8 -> 8.01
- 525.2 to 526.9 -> 9.06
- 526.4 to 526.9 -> 8.84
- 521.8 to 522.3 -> 9.03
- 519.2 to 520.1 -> 9.16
